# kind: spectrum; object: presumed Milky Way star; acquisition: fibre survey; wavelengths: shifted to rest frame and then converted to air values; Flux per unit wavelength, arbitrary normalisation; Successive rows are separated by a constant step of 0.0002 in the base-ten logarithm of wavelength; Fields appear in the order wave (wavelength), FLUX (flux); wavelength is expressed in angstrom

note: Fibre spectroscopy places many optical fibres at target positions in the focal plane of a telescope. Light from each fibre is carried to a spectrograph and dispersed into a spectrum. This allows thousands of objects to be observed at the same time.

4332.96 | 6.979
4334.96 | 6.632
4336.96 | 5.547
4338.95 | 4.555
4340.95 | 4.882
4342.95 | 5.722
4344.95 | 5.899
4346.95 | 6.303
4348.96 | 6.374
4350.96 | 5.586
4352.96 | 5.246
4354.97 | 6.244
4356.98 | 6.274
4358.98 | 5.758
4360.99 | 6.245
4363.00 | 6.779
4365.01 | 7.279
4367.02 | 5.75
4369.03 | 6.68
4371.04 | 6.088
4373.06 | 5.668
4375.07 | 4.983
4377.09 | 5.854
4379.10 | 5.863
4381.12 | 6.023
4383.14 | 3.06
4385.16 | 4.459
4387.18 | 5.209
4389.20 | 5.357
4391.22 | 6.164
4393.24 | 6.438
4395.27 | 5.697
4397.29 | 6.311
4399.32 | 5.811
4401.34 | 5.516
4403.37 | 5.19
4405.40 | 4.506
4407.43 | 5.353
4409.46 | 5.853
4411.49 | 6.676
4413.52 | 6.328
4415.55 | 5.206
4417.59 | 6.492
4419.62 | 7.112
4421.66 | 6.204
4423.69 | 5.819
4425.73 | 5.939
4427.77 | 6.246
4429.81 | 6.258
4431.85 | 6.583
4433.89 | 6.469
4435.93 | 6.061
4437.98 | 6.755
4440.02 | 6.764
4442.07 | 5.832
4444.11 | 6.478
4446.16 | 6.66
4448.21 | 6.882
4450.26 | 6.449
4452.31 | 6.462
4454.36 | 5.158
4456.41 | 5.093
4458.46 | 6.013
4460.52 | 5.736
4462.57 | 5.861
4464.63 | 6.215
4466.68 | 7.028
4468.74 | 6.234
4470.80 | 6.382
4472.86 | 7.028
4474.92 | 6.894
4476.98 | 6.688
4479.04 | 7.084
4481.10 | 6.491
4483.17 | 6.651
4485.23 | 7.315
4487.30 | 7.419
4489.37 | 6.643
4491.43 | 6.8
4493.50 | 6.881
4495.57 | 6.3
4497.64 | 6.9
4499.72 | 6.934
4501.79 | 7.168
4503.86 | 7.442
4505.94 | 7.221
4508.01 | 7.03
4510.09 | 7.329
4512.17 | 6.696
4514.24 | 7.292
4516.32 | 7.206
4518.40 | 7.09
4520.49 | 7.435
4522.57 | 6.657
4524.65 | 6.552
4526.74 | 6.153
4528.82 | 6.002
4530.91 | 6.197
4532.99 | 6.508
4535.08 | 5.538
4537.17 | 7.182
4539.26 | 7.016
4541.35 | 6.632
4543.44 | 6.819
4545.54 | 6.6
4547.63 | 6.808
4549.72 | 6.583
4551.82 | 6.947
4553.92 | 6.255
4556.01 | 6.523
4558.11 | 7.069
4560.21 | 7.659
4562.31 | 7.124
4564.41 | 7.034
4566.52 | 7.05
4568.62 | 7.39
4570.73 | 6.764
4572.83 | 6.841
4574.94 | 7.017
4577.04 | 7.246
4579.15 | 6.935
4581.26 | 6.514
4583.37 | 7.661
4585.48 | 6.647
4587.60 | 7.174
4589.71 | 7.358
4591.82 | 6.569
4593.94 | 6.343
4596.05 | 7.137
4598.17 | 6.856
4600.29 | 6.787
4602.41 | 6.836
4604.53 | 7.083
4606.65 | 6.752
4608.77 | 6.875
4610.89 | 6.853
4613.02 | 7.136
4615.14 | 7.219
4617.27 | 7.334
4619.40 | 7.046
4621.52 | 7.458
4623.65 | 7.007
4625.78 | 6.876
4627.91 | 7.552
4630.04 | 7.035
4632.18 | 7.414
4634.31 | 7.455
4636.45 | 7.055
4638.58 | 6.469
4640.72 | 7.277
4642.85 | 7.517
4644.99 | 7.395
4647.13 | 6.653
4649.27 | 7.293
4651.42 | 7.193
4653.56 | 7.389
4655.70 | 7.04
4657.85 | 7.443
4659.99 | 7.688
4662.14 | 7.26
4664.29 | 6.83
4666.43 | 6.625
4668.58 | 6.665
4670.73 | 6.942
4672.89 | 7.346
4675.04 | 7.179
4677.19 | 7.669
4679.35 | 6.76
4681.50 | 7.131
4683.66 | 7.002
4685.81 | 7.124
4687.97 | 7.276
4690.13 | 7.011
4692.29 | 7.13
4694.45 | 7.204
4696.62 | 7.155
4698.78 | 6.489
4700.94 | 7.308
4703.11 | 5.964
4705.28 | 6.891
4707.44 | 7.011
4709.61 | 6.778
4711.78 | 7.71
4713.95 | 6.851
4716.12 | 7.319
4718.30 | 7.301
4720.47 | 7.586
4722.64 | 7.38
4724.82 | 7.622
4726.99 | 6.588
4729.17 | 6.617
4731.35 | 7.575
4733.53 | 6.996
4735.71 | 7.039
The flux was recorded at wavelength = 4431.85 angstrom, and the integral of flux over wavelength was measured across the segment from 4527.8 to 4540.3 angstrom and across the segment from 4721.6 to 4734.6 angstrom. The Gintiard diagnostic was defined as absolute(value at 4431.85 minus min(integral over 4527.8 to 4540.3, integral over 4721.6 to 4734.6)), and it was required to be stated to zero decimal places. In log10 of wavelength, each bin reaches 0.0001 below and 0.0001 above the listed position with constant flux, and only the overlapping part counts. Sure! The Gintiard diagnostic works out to 74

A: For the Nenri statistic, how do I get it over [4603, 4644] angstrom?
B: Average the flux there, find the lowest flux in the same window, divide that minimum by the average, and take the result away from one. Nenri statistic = 0.092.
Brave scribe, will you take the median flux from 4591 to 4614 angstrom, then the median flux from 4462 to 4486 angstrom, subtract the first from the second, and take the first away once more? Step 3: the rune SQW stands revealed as -7.0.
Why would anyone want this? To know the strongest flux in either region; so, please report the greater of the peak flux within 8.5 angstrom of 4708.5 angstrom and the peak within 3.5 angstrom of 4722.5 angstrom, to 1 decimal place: 7.7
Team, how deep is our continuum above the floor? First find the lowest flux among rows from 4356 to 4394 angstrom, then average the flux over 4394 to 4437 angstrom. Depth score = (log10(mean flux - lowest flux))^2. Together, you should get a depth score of 0.22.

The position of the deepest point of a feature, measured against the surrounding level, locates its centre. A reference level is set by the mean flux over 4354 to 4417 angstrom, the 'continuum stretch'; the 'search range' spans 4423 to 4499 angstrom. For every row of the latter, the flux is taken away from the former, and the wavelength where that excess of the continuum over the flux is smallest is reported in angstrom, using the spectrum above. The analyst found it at 4487.30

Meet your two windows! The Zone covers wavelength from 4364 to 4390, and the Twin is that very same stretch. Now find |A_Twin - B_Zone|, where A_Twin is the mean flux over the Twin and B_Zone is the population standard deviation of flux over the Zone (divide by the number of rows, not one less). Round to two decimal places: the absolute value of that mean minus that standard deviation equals 4.56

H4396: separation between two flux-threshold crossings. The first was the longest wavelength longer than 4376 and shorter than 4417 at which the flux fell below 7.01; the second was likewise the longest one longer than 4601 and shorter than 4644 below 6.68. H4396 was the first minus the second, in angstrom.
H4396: -223.0 angstrom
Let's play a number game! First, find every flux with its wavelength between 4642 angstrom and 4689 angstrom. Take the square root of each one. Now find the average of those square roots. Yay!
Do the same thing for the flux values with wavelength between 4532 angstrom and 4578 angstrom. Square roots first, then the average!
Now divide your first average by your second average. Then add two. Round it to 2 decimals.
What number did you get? 3.02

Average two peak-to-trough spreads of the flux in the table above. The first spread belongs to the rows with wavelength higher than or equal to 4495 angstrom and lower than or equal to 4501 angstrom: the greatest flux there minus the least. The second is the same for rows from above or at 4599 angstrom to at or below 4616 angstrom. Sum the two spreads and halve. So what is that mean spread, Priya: 0.55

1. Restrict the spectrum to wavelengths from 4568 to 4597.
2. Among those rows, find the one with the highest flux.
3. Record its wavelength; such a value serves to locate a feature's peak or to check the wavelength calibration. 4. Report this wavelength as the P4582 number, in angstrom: 4583.37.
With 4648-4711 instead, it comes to 4659.99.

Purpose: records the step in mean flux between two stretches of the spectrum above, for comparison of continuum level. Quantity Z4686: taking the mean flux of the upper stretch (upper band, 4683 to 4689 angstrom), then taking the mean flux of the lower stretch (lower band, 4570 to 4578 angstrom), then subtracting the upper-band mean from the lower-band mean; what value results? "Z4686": -0.17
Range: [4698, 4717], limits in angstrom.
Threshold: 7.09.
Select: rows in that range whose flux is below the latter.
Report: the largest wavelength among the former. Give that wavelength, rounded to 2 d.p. 4713.95 angstrom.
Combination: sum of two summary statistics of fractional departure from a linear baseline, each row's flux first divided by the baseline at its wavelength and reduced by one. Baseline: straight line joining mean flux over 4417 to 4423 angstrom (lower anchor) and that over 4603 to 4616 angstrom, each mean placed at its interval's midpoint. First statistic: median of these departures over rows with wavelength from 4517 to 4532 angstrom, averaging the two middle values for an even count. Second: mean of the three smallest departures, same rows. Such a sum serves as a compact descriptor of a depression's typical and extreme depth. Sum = -0.14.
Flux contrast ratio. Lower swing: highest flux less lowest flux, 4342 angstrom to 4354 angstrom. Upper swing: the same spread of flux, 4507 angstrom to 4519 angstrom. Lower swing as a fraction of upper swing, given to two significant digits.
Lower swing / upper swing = 1.8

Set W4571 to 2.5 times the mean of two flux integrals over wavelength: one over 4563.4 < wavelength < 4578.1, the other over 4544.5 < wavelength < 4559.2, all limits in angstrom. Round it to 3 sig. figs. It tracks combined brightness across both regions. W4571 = 252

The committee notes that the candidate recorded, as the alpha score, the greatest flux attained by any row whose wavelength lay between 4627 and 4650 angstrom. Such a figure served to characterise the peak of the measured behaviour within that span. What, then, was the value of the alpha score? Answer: 7.552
